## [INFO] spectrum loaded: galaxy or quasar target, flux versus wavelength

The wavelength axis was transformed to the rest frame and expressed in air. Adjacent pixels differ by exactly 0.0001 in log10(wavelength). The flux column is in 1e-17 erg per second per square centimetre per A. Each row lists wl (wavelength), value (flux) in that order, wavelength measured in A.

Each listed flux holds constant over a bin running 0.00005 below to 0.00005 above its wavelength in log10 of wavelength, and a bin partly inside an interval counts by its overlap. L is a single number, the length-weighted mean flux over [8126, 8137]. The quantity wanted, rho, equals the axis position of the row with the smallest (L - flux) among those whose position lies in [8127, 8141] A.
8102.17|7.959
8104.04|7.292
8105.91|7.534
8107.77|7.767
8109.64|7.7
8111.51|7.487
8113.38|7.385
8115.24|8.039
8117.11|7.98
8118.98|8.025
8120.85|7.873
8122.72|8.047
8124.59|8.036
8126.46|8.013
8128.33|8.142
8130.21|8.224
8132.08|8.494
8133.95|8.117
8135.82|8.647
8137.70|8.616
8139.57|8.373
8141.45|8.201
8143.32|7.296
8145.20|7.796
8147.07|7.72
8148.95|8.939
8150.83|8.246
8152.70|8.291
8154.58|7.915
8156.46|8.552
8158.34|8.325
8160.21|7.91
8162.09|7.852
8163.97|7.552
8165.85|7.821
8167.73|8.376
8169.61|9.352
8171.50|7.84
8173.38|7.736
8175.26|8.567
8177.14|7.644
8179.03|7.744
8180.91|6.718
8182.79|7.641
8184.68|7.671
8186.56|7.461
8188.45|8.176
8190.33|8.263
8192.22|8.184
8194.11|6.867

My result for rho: 8135.82 A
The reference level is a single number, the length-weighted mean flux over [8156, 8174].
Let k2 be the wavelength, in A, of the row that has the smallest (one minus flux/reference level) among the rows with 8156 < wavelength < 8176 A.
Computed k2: 8169.61 A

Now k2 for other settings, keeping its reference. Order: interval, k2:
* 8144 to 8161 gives 8148.95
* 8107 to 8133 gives 8132.08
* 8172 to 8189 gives 8175.26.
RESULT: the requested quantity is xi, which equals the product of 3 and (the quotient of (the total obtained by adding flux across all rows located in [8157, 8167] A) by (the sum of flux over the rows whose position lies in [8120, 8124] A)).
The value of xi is 7.4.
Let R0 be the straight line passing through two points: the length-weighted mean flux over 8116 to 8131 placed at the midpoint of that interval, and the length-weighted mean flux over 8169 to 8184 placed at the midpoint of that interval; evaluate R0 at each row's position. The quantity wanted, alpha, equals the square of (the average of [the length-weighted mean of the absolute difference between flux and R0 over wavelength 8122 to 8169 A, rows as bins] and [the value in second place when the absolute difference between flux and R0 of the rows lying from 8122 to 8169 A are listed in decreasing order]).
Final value 0.245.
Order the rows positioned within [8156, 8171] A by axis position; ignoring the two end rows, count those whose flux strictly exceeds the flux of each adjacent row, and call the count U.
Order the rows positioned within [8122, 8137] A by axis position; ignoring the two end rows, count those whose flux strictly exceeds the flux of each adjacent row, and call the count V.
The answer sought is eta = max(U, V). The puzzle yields 1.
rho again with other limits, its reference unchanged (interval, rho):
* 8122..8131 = 8130.21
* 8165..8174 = 8169.61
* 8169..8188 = 8169.61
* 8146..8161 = 8148.95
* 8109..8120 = 8115.24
